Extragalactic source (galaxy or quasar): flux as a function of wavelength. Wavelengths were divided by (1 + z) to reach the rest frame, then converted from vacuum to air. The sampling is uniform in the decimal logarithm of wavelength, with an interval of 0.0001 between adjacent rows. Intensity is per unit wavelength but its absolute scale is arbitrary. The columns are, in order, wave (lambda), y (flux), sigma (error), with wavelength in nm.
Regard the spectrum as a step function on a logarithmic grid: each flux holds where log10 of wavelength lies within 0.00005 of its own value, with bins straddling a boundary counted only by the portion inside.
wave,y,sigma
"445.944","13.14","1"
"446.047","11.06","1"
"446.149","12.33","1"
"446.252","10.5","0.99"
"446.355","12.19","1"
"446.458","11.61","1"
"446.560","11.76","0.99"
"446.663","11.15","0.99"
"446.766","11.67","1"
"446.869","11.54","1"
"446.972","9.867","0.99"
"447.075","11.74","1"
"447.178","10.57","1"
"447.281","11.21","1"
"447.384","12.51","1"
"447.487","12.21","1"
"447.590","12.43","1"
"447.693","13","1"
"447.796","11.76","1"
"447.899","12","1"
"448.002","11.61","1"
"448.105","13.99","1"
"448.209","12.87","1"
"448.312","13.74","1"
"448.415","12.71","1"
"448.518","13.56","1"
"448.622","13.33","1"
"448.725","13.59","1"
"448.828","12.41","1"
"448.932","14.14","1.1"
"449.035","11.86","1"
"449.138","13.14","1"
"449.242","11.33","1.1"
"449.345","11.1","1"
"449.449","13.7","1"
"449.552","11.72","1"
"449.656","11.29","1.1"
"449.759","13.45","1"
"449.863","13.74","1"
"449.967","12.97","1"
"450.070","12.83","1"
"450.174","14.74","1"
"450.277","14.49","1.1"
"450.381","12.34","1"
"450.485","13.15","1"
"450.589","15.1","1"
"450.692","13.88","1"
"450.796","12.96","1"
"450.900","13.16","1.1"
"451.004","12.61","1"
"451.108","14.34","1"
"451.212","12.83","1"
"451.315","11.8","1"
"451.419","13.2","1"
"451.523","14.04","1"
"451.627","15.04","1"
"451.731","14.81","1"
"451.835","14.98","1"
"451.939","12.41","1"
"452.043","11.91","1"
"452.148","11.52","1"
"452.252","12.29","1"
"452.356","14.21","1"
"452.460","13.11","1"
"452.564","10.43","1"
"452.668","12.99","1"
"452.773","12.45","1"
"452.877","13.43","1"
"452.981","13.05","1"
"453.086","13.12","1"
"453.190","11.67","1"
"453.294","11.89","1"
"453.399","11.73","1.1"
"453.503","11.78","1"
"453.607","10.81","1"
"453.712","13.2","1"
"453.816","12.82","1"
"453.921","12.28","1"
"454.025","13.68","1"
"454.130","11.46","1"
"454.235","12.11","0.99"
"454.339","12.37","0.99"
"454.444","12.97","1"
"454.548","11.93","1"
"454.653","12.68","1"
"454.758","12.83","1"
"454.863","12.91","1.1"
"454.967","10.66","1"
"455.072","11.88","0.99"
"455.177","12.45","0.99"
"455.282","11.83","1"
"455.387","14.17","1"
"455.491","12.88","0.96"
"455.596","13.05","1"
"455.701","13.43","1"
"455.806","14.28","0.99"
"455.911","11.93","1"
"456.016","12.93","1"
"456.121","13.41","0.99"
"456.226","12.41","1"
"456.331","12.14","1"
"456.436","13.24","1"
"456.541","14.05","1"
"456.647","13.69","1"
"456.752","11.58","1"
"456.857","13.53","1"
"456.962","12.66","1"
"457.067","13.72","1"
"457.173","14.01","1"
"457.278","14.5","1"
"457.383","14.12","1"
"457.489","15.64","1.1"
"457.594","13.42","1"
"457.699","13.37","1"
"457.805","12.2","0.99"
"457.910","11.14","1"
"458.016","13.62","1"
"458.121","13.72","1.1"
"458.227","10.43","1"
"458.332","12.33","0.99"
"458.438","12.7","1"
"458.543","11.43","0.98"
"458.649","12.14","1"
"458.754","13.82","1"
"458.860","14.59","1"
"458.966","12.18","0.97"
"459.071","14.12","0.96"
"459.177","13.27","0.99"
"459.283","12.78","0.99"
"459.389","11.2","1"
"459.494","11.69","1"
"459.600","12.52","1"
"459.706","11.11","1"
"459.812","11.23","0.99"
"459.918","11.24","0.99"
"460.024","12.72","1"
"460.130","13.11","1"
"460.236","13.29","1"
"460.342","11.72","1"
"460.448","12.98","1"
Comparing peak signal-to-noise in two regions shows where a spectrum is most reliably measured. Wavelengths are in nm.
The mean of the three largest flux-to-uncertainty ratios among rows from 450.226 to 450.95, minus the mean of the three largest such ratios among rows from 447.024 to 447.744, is 1.4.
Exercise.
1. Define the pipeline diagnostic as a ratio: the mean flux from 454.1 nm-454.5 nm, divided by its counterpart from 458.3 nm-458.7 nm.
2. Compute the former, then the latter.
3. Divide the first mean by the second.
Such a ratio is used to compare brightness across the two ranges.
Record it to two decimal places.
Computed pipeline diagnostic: 1.01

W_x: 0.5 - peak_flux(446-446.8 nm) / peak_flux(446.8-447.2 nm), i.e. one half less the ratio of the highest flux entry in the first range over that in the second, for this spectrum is -0.55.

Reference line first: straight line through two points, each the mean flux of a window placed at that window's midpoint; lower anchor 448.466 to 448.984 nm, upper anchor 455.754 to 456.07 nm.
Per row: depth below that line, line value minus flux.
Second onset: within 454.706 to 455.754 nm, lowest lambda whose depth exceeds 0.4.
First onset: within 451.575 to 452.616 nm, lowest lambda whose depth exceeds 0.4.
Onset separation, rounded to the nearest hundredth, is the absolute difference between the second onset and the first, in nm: 3.03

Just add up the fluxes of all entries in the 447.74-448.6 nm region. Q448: 102.2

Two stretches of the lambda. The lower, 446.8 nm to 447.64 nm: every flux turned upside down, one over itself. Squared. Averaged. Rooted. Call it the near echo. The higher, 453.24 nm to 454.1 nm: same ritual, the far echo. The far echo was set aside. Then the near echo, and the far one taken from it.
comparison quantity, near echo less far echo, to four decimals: 0.0056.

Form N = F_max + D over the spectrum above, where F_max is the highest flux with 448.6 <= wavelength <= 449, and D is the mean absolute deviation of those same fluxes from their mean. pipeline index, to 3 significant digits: 14.6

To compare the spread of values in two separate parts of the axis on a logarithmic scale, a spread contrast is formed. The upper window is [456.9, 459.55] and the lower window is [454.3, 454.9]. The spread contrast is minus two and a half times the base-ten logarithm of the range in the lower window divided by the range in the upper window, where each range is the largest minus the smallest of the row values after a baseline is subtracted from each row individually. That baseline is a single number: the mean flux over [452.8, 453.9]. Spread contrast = 1.75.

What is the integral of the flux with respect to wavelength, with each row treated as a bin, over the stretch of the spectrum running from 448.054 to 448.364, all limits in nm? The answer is 4.19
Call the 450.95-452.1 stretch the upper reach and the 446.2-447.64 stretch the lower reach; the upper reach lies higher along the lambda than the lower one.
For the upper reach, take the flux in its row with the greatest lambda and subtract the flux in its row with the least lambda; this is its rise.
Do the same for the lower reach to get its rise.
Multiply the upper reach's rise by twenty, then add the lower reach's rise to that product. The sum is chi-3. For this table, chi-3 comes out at -12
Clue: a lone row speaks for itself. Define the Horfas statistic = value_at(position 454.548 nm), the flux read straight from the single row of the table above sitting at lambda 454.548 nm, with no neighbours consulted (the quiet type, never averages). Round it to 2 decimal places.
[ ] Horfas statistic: 11.93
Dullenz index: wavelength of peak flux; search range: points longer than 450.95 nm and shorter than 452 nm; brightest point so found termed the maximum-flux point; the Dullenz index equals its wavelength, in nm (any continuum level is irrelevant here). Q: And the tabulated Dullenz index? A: 451.627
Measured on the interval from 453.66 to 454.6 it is 454.025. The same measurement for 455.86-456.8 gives 456.541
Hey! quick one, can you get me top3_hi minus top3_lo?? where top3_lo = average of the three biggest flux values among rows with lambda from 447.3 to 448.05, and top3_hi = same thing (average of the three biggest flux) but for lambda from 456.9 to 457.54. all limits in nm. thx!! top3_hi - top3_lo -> 2.1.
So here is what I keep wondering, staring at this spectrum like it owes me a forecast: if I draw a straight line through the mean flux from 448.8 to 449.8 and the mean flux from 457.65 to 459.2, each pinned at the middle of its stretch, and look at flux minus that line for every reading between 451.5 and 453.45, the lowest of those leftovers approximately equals -2.1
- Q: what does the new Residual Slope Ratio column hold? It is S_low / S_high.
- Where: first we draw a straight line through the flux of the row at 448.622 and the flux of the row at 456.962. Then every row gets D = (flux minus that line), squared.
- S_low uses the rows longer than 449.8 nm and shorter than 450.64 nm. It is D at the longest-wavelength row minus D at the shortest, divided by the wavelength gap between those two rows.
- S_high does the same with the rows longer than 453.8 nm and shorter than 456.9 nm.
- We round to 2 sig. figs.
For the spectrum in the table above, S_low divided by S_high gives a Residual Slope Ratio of 20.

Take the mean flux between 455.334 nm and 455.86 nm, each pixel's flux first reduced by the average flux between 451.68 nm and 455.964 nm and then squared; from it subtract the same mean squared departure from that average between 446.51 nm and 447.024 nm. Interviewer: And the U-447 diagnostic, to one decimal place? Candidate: -1.2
